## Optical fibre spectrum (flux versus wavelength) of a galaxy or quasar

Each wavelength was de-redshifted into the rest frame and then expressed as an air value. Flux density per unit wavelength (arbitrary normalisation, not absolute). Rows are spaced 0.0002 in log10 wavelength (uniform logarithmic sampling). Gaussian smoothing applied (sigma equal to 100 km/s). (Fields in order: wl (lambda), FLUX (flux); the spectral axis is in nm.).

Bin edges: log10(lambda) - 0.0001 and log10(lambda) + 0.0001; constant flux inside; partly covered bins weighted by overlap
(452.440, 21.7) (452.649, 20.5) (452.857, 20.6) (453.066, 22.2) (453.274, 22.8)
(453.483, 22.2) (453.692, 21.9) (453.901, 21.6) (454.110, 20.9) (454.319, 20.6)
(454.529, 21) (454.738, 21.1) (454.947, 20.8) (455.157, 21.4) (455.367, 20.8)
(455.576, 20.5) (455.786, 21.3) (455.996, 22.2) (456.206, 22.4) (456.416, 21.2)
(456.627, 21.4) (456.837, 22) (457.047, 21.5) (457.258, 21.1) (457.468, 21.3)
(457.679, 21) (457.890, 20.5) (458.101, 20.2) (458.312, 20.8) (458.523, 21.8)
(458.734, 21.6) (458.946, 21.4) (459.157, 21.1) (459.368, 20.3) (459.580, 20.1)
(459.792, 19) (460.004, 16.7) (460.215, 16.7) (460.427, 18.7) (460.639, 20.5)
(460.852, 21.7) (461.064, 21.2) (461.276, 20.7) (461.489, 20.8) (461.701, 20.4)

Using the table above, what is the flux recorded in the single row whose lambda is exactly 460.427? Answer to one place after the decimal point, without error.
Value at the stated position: 18.7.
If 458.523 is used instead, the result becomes 21.8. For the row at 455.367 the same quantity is 20.8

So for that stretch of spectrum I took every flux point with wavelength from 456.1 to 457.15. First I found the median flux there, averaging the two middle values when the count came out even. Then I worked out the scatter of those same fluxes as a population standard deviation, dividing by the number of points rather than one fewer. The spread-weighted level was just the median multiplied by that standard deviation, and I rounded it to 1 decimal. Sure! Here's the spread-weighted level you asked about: 9.4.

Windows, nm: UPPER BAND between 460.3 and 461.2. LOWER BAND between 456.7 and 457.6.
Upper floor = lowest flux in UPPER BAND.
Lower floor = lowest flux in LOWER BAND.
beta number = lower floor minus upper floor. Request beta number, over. 2.4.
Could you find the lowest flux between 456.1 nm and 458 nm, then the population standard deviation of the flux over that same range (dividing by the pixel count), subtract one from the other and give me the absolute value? 19.98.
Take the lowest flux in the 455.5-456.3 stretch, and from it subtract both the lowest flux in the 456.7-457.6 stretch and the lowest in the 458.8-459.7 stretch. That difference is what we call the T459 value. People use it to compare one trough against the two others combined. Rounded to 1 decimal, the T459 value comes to -20.7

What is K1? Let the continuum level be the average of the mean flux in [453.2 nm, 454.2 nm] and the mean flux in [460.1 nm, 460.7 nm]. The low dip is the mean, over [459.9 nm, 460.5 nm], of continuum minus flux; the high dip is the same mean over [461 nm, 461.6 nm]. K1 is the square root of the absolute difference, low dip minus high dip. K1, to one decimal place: 1.9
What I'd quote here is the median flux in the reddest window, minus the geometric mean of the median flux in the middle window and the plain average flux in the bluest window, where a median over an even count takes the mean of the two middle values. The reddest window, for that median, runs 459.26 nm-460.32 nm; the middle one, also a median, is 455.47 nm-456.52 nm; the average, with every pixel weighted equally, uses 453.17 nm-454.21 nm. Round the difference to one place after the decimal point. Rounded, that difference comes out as -2.6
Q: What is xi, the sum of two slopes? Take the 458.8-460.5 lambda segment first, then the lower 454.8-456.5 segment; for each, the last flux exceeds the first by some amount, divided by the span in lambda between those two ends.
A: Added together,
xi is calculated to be -1.6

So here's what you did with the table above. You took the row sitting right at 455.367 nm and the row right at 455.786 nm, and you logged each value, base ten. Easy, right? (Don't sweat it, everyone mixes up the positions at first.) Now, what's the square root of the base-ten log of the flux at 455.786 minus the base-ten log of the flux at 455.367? 0.10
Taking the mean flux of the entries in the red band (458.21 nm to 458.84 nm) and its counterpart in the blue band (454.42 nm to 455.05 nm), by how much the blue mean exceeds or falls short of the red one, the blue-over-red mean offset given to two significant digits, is -0.43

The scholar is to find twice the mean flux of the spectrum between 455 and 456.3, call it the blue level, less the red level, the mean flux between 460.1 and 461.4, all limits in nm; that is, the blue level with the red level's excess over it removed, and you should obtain 23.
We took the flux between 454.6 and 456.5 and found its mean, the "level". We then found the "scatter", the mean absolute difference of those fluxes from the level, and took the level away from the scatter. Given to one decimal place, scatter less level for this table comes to -20.8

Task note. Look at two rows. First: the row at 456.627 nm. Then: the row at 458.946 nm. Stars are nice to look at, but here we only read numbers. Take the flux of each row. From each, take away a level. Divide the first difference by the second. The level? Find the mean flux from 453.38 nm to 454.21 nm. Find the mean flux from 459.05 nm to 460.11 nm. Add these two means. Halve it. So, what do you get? 1.00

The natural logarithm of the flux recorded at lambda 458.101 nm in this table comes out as 3.006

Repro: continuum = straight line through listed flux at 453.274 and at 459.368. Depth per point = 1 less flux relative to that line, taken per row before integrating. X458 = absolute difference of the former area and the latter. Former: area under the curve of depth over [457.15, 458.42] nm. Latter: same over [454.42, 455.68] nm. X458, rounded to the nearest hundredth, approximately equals 0.06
